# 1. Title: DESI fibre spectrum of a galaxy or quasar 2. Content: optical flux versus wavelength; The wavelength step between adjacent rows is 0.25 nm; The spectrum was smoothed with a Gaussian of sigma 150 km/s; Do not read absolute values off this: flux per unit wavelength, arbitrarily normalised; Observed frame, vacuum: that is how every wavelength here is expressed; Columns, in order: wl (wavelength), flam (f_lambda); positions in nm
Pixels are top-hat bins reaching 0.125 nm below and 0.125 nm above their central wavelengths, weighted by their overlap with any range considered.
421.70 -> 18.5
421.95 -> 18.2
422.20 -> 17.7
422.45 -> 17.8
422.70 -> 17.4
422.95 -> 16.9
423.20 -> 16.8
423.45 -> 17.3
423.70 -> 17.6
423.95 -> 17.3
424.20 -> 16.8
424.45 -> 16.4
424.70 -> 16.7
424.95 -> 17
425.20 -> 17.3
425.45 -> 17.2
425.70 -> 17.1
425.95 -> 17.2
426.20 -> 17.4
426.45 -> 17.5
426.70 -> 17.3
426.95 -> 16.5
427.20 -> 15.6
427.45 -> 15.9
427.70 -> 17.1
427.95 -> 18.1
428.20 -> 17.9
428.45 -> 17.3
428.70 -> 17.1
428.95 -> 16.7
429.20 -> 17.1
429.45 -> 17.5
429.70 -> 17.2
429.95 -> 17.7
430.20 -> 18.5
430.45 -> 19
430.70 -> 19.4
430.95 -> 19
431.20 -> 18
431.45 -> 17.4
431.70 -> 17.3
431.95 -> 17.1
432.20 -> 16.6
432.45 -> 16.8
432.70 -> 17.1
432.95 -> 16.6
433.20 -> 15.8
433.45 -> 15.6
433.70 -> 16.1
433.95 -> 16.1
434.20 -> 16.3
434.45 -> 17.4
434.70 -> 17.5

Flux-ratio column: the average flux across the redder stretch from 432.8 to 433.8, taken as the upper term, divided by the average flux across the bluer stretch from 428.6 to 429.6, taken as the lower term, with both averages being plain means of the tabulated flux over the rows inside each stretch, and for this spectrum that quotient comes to 0.94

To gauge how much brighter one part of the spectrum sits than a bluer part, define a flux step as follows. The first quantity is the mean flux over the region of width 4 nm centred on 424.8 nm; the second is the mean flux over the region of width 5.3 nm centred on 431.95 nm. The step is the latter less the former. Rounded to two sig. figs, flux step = 0.15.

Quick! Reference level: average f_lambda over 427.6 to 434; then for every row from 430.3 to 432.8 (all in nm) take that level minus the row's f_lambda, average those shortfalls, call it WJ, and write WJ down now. -0.46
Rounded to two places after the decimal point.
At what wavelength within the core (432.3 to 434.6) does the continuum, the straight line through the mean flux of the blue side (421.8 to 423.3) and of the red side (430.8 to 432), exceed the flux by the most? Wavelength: 433.45 nm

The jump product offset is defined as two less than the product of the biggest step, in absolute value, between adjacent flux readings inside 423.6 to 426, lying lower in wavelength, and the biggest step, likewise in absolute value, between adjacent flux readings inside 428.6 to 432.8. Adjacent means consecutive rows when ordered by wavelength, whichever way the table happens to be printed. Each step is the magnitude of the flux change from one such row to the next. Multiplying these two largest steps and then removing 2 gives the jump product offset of -1.50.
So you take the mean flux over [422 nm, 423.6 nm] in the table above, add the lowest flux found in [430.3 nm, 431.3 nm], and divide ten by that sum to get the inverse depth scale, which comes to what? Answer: 0.283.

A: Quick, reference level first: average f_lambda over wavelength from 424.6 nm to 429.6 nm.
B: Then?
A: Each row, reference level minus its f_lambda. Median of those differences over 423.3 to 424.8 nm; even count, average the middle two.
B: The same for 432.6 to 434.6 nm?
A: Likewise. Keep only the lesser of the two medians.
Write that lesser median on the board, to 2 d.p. 0.03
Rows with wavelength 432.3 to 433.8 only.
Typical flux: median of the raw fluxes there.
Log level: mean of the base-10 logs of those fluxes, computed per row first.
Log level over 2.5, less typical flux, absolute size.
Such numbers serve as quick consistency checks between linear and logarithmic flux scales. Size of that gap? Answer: 15.9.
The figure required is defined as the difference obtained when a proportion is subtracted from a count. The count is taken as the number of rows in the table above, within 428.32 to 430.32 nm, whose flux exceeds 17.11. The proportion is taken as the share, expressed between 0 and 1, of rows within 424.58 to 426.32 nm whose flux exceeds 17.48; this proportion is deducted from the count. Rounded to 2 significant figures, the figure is 5.0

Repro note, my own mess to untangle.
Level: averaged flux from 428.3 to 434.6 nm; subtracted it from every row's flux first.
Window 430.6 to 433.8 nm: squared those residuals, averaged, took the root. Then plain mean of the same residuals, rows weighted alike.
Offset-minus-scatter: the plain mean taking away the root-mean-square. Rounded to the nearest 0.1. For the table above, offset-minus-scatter -1.2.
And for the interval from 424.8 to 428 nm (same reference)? -0.9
